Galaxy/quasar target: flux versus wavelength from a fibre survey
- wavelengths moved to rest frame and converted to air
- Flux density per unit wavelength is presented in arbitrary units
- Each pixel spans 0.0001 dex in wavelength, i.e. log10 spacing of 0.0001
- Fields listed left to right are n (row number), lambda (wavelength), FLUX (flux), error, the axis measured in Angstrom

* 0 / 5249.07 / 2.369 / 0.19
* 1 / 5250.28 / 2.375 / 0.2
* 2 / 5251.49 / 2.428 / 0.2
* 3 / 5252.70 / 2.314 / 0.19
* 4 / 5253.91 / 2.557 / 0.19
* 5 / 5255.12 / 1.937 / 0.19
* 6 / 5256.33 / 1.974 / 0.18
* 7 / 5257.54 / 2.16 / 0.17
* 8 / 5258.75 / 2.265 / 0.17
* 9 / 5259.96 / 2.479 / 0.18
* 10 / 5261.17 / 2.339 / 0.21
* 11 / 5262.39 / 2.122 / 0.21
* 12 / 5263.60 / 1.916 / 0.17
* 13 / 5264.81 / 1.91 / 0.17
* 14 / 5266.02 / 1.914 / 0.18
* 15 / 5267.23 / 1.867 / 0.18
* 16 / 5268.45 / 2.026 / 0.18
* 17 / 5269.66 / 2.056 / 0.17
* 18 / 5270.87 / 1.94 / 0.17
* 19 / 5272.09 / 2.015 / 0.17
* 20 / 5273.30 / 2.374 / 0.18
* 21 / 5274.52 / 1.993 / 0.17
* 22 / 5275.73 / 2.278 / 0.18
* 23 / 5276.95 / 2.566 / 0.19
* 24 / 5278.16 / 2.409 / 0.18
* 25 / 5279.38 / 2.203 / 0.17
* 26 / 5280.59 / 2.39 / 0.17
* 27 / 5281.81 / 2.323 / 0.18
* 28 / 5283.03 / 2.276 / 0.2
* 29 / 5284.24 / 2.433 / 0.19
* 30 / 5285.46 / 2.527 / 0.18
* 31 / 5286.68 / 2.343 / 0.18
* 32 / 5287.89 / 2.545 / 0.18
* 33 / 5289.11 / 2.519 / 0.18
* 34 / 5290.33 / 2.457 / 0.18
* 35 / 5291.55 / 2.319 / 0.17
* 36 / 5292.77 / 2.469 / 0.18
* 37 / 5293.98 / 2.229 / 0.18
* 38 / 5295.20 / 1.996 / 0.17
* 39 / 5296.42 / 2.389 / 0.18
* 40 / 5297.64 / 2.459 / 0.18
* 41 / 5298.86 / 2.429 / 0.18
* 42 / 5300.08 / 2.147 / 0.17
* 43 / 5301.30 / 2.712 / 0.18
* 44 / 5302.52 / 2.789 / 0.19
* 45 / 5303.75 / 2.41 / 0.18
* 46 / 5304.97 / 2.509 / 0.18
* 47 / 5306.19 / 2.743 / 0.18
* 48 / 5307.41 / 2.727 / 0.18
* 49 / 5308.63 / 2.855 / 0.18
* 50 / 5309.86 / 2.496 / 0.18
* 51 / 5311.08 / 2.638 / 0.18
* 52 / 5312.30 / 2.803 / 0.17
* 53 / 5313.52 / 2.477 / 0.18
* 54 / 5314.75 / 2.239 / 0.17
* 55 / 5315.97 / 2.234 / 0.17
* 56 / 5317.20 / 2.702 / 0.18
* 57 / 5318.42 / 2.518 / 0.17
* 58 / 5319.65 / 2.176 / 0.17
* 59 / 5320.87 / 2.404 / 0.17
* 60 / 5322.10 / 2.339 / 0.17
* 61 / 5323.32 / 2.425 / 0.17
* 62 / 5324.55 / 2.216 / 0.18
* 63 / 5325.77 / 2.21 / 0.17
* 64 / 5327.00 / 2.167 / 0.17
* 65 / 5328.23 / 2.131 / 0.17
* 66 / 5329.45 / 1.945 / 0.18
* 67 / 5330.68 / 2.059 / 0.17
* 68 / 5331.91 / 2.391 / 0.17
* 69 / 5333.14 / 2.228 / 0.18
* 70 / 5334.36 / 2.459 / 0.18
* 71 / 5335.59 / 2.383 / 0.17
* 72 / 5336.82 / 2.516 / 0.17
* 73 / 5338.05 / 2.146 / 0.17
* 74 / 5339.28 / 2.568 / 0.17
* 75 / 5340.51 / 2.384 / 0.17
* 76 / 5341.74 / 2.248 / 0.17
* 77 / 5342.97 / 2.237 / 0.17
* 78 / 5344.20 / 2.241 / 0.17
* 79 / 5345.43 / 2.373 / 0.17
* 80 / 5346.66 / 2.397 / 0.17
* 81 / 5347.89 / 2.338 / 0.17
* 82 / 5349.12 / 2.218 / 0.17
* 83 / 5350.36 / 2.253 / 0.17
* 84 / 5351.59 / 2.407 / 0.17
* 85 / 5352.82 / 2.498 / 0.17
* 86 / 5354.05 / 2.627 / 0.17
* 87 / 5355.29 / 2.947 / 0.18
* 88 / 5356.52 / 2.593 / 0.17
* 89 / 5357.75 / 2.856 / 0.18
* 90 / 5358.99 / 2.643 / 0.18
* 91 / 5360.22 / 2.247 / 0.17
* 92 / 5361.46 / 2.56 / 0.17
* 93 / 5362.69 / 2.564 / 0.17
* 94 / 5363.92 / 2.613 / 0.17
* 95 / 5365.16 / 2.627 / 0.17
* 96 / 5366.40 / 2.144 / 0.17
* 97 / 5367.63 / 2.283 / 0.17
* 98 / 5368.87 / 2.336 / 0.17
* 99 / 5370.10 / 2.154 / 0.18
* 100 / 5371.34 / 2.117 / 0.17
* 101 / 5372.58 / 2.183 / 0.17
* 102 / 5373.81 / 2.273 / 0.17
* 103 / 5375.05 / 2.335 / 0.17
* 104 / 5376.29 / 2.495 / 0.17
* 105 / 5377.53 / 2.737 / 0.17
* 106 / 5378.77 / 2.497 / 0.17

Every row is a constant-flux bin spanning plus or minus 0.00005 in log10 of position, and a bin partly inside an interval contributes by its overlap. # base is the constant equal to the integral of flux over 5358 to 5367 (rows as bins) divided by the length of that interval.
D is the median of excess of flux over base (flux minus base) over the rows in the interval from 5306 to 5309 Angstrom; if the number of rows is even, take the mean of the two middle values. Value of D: 0.24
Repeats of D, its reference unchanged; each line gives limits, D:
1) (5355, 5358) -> 0.36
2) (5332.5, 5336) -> -0.12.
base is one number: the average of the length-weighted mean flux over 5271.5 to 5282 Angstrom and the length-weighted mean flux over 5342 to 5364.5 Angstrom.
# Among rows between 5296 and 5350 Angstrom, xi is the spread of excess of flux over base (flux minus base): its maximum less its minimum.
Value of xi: 0.91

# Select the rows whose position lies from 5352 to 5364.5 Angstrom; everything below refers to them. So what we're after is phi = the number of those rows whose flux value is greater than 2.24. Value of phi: 10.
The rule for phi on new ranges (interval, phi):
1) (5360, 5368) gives 6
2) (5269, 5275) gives 1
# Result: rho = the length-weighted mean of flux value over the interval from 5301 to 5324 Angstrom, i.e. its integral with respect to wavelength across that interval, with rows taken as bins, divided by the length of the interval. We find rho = 2.5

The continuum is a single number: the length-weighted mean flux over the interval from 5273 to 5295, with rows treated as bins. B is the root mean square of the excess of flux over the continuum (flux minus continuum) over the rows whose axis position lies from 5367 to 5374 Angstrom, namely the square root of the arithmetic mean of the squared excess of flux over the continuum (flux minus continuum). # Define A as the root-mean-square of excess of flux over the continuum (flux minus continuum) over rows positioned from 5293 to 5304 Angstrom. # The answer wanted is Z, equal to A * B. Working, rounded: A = 0.240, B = 0.16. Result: 0.038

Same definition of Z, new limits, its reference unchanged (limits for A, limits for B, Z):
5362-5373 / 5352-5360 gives 0.074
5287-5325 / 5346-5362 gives 0.061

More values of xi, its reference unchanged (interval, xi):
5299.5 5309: 0.71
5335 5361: 0.80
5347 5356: 0.73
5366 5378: 0.62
